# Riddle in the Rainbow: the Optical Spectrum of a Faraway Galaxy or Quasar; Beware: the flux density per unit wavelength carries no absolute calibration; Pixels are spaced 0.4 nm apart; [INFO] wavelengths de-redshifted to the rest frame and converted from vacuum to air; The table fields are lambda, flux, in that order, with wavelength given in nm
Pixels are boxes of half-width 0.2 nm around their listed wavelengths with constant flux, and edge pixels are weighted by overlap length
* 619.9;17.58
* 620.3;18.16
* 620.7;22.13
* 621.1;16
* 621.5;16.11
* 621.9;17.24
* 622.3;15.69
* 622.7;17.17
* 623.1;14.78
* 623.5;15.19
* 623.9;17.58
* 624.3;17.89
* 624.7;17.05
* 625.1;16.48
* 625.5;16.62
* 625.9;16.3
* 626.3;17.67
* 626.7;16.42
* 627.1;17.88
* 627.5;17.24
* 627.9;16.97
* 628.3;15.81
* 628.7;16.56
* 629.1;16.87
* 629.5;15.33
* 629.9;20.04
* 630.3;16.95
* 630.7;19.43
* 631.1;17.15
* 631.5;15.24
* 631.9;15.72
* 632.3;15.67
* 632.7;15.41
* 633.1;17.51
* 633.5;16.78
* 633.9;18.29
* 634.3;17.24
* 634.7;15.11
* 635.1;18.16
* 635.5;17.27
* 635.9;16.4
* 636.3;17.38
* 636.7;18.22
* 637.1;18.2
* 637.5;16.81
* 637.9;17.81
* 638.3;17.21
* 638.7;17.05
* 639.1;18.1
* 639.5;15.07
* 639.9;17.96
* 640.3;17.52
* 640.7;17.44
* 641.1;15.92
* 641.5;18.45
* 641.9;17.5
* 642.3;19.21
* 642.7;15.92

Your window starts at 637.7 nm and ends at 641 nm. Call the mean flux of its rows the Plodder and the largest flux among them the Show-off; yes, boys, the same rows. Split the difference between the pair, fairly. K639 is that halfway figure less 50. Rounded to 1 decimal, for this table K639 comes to -32.3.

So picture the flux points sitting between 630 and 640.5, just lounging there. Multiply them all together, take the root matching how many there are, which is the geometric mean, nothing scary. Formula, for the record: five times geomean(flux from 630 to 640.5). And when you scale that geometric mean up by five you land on 85.1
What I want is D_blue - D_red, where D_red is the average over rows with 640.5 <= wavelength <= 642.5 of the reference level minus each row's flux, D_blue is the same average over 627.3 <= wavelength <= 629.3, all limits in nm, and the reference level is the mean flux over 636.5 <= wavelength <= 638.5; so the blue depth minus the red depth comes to 1.0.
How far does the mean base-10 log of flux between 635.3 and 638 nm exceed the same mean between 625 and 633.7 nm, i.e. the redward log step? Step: 0.016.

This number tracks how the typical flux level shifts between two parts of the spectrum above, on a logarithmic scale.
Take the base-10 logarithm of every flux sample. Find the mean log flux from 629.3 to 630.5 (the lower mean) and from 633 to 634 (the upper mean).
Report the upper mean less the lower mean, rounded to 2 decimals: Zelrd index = 0.00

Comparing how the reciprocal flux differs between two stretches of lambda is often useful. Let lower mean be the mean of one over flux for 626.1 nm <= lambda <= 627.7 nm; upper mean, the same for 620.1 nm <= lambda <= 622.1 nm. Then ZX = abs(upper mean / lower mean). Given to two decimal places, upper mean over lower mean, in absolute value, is 0.98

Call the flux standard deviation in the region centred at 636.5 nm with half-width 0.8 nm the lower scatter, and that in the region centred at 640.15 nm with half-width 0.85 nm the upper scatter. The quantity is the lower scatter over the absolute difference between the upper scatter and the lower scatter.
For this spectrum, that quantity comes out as 1.9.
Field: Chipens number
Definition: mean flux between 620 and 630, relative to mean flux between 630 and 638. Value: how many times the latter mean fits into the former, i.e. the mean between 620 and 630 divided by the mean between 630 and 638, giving 1.00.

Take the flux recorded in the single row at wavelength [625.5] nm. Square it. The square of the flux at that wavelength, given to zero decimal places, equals 276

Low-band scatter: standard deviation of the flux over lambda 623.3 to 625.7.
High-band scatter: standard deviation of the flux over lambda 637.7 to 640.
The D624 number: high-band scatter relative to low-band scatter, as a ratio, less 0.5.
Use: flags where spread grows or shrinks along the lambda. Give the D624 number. 0.67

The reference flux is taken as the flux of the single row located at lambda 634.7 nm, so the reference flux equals 15.11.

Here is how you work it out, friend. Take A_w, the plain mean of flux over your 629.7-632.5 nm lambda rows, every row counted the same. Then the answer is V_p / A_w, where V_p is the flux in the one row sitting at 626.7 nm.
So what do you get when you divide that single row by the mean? 0.96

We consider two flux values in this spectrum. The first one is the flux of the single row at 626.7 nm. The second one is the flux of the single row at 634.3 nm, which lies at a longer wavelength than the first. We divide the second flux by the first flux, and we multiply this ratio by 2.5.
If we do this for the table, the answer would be 2.6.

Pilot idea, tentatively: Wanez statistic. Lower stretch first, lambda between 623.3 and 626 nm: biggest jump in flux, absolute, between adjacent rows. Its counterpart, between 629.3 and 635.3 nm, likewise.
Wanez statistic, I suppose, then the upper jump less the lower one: 2.3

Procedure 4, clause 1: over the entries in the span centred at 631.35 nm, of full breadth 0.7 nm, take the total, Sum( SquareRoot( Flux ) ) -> 8.05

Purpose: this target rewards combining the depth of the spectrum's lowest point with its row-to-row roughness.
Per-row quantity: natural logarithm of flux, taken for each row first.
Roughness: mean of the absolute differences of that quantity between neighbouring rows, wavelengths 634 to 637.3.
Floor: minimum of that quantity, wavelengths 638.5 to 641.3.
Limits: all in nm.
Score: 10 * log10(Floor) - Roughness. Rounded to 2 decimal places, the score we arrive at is 4.26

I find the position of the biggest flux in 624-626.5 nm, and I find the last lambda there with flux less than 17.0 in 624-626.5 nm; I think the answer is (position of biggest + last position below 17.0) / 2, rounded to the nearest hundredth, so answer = 625.10 nm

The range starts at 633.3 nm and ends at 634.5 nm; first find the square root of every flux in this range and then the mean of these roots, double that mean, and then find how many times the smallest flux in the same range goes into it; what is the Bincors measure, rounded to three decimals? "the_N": 0.498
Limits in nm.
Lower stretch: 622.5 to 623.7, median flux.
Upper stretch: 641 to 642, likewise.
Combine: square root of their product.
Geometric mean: 16.3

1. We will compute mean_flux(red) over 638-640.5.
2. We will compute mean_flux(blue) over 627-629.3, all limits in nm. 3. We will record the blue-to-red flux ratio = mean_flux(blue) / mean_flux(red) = 0.98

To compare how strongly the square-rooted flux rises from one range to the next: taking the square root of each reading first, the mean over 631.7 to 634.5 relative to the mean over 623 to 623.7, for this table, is 1.05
